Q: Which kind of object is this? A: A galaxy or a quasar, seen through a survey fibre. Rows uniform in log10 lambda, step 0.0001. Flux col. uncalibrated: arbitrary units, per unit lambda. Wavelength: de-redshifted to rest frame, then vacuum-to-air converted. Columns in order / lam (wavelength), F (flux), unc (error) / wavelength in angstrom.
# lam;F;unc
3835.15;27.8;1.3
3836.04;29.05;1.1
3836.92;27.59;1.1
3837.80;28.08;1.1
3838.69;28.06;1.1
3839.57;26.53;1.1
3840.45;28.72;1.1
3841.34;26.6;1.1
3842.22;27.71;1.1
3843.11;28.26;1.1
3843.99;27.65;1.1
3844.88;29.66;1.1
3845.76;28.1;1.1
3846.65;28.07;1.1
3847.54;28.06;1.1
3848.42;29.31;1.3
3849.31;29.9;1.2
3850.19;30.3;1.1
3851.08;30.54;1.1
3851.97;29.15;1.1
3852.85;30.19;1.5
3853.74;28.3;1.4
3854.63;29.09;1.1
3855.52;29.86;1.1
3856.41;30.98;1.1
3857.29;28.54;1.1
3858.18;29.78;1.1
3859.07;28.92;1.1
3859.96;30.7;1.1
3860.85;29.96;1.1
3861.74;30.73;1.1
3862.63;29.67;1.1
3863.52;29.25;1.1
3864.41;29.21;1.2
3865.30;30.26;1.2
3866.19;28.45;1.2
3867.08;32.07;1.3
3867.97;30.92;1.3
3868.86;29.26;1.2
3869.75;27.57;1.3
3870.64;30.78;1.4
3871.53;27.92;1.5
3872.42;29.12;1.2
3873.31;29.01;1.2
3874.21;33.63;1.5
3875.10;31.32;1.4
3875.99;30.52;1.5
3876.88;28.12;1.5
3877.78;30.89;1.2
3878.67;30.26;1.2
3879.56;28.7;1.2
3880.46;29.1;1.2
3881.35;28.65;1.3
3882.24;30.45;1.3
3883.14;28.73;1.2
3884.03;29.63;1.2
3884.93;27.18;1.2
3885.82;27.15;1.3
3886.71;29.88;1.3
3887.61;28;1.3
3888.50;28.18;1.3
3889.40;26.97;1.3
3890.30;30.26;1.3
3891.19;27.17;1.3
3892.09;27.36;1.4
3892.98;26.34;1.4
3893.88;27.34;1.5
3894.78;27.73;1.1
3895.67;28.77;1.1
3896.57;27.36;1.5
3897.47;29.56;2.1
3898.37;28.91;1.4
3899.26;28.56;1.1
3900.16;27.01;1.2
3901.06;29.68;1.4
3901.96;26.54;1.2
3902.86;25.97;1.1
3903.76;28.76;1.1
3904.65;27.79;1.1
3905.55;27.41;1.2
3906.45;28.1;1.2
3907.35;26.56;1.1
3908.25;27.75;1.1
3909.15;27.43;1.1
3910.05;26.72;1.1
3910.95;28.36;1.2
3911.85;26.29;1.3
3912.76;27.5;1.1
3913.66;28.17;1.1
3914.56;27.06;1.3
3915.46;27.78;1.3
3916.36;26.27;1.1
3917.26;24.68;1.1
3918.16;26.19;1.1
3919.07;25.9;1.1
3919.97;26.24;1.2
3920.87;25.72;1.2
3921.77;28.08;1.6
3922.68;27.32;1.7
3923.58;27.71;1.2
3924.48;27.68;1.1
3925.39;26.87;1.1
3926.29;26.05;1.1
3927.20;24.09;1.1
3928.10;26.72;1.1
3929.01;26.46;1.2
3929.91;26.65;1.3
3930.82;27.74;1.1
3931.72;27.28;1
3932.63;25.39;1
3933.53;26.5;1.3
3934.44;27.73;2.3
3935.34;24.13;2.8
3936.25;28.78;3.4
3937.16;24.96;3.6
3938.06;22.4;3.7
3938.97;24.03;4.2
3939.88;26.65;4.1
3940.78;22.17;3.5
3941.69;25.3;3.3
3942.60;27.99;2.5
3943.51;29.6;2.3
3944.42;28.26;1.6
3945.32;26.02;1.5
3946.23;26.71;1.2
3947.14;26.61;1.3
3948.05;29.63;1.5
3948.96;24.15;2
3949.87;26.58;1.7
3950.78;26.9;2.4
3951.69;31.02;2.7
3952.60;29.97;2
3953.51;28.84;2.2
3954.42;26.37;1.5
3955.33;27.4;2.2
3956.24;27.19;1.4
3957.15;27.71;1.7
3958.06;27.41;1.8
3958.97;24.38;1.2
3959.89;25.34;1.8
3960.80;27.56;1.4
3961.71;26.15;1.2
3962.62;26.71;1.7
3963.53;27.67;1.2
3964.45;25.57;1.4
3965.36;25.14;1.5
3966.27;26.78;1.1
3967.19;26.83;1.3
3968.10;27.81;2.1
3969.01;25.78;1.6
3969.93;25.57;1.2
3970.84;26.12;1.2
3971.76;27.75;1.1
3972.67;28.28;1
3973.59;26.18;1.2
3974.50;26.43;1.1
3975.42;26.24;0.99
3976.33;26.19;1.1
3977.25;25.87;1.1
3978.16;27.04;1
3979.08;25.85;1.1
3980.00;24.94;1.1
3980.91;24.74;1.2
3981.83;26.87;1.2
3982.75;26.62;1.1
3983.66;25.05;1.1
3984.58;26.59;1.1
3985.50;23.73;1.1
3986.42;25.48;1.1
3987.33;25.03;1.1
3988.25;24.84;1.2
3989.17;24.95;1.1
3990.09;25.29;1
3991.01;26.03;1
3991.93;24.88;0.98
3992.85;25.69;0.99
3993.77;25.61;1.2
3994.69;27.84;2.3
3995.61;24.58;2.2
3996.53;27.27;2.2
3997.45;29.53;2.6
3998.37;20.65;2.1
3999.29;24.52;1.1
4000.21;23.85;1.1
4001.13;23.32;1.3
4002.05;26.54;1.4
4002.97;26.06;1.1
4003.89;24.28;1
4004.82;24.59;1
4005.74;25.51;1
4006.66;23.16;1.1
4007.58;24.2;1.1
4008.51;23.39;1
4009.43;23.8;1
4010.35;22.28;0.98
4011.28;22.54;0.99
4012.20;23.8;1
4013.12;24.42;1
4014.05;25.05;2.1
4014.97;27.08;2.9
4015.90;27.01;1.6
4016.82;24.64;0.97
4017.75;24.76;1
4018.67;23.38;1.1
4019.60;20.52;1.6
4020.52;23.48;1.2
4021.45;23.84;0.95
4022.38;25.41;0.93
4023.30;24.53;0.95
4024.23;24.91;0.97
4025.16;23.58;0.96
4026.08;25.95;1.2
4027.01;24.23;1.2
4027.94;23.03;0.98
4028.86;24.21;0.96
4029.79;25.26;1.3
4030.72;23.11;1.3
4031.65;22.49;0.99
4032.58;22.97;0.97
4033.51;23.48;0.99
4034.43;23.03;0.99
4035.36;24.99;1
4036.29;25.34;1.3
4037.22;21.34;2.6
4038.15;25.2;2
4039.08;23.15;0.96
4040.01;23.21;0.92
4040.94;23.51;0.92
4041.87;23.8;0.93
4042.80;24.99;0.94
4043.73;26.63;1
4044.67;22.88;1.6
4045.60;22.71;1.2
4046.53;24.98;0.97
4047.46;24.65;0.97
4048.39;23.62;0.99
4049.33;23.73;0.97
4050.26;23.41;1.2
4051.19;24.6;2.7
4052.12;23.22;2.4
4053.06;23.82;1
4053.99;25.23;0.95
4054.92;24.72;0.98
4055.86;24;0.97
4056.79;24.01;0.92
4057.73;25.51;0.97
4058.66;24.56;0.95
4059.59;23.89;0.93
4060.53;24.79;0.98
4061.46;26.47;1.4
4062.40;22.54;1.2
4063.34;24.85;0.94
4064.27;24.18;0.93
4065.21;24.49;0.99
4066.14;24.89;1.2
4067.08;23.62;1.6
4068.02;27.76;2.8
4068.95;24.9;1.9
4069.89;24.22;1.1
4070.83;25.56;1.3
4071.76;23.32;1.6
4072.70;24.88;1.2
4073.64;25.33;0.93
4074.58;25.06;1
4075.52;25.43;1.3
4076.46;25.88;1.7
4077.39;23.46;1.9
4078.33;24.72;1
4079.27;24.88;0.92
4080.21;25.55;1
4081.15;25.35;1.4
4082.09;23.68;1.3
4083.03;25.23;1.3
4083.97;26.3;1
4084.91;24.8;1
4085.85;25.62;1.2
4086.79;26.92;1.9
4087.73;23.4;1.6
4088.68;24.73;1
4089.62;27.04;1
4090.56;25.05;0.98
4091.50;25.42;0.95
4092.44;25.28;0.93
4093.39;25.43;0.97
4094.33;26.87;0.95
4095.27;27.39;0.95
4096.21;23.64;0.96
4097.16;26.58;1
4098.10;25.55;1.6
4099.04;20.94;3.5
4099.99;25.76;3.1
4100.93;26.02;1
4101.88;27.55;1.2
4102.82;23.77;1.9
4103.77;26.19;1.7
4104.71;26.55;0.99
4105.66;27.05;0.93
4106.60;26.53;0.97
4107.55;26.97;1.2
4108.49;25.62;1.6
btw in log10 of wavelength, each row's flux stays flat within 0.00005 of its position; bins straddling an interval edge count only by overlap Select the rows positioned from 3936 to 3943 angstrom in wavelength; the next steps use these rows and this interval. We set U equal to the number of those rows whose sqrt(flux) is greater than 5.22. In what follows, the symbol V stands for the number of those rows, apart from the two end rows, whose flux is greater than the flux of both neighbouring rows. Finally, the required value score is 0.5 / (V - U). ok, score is -0.5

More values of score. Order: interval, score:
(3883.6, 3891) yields -0.2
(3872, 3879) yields -0.1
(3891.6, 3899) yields -0.1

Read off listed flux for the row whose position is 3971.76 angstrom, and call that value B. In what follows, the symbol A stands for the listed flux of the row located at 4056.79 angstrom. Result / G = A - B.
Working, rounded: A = 24.01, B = 27.75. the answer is -4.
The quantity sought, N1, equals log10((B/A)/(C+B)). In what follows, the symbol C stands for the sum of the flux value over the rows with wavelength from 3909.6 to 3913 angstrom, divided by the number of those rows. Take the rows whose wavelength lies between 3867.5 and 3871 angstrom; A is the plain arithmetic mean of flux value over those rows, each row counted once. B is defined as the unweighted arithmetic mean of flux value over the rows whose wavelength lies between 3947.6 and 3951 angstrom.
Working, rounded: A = 29.6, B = 26.8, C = 27.2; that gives -1.78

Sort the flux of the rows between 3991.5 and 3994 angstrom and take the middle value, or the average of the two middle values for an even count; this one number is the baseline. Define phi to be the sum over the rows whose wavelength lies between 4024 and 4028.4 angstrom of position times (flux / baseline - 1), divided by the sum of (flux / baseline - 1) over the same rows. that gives 4026.5 angstrom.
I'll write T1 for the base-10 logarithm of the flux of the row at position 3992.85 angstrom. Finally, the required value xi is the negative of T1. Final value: -1.41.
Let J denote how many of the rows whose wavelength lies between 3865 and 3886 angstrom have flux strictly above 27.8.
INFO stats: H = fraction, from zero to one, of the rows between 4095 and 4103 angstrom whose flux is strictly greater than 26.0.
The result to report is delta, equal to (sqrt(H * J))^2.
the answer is 9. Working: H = 0.44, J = 21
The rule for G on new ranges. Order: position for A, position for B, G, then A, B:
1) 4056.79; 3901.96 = -3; 24.01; 26.54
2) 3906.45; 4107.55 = 1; 28.1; 26.97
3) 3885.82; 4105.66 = 0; 27.15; 27.05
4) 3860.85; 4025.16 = 6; 29.96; 23.58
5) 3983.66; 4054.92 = 0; 25.05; 24.72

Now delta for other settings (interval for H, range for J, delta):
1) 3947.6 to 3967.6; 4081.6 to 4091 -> 0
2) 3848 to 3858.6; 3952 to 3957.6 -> 2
